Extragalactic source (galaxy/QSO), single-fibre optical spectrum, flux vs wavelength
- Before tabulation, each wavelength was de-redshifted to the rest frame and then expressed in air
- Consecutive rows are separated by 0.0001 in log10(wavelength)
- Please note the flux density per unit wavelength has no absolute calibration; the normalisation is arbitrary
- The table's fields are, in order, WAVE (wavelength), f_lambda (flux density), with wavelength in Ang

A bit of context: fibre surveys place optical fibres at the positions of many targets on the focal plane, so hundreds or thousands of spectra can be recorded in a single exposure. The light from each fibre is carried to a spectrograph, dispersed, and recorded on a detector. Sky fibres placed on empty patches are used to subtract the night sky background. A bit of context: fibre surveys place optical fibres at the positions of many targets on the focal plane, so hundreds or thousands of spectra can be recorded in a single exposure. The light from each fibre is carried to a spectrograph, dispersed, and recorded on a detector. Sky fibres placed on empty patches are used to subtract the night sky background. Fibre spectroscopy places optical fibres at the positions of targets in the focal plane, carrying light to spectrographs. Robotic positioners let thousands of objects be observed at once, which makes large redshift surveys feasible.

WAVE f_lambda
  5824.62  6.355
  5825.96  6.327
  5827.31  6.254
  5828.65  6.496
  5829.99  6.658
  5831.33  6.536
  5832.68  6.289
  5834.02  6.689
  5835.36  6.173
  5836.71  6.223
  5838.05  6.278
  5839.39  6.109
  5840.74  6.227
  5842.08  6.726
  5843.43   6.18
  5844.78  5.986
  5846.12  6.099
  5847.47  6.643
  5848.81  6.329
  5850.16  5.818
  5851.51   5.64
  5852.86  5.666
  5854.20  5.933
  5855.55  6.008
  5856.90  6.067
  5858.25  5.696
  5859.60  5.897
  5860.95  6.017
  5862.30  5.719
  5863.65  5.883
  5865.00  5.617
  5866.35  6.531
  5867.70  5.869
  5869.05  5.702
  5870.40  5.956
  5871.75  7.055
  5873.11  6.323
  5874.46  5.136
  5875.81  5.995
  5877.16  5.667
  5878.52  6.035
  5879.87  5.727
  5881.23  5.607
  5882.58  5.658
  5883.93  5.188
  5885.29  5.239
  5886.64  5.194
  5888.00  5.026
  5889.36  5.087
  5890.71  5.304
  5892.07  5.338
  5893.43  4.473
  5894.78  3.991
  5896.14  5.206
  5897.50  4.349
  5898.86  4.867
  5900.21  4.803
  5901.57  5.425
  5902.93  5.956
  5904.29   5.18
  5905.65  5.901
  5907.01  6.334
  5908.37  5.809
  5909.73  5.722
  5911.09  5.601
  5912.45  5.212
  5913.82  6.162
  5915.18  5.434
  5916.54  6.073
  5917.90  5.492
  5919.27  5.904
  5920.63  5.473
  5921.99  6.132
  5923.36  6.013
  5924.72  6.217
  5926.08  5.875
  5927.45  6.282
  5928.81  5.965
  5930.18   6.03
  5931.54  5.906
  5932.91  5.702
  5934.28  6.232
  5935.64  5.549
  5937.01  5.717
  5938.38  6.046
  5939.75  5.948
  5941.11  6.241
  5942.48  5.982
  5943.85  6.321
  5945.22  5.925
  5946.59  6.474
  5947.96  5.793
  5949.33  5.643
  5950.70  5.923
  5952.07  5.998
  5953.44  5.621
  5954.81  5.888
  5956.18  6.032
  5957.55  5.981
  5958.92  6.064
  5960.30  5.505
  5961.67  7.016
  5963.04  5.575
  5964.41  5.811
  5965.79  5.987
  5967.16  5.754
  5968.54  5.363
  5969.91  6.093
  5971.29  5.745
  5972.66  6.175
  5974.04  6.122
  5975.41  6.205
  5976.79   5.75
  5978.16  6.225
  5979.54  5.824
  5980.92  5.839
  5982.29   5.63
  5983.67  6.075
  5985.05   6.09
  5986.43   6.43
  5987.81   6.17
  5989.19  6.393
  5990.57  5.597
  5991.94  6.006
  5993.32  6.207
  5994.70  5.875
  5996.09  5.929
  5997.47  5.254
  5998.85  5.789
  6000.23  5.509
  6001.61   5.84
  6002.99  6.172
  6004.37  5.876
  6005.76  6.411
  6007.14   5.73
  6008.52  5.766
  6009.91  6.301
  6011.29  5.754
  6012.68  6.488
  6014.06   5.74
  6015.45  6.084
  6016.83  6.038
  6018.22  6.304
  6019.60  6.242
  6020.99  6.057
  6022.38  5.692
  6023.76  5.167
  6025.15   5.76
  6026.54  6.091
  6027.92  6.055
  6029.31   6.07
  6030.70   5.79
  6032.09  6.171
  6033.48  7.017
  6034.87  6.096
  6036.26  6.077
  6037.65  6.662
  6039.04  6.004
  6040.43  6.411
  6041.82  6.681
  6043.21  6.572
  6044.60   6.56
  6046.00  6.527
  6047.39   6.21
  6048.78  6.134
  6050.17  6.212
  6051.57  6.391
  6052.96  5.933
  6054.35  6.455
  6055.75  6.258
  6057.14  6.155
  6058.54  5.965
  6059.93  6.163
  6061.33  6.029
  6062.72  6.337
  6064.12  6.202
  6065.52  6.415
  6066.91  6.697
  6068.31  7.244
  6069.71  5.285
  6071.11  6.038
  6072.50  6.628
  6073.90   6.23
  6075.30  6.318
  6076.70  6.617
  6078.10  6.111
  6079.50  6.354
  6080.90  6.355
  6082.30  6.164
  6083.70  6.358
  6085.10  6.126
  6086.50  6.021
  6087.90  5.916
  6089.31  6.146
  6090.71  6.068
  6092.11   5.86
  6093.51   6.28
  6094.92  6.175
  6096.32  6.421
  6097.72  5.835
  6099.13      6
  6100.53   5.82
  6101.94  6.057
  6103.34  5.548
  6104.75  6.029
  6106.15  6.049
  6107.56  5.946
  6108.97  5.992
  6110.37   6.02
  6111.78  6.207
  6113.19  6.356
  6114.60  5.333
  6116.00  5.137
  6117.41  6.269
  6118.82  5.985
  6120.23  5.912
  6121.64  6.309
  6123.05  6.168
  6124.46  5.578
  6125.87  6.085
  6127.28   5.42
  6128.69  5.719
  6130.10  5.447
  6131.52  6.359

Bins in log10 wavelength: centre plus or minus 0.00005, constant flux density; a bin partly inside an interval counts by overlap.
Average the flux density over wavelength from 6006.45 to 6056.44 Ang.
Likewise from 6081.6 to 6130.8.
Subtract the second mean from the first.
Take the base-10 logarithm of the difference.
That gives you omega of -0.73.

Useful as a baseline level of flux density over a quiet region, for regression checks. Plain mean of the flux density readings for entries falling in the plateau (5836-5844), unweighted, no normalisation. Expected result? 6.3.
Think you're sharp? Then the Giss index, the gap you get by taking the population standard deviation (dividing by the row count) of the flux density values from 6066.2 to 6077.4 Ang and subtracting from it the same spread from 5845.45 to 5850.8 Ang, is 0.2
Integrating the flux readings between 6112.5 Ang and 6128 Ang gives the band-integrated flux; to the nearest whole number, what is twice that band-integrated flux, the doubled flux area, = 182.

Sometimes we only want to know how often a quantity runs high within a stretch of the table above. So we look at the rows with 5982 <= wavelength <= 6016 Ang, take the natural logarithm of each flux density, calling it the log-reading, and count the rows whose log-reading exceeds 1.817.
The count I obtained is 8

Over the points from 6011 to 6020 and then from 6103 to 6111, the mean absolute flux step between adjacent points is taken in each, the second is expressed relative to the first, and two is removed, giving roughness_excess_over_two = -1.6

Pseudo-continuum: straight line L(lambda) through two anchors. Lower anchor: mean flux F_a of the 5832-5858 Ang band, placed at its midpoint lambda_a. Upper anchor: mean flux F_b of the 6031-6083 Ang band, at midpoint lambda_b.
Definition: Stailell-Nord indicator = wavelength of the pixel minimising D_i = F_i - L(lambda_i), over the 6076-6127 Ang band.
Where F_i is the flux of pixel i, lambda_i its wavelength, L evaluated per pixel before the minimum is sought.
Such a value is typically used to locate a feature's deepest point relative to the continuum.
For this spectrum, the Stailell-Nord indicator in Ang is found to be 6116.00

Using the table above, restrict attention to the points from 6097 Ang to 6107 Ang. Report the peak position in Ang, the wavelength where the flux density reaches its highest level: 6101.94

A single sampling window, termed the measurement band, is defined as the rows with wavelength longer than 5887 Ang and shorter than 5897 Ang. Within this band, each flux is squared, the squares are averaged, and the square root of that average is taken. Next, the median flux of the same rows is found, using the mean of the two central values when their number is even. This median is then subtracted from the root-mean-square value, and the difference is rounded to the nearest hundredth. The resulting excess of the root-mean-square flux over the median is -0.15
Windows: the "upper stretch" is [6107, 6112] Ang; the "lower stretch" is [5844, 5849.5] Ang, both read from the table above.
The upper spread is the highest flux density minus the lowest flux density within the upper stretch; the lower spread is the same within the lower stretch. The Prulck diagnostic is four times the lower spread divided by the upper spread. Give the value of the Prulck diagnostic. 10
